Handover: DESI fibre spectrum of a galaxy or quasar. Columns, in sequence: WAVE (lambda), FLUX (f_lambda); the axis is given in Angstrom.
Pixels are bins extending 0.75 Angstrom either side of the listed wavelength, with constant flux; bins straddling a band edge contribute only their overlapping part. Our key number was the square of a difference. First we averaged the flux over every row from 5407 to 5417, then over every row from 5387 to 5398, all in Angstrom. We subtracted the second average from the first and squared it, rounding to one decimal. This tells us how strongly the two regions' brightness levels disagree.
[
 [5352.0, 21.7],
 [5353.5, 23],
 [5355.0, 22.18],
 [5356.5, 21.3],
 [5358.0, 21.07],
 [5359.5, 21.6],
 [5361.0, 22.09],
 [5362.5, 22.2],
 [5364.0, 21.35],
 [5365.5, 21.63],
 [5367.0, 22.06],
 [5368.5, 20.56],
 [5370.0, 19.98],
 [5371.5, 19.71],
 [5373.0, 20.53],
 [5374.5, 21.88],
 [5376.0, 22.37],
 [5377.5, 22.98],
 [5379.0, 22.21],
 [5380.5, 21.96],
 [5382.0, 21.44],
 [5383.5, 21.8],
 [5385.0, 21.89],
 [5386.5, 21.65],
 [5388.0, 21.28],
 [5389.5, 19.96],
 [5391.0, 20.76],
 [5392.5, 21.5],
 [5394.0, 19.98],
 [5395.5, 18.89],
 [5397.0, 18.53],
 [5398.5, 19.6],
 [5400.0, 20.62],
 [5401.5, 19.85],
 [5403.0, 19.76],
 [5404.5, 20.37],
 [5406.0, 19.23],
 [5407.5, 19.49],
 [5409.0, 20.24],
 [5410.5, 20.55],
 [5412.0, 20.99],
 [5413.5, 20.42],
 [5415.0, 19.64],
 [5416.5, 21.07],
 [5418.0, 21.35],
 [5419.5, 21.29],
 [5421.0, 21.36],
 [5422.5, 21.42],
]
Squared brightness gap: 0.0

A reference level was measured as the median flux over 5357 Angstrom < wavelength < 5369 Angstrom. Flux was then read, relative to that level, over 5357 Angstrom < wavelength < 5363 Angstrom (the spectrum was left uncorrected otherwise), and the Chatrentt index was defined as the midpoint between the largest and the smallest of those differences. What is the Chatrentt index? 0.0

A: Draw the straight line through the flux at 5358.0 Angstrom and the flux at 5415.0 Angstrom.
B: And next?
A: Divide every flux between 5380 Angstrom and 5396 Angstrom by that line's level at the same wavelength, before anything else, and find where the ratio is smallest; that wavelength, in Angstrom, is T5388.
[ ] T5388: 5395.5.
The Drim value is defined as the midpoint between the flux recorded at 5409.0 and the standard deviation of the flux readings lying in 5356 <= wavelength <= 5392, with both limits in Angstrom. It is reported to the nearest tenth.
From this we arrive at 10.5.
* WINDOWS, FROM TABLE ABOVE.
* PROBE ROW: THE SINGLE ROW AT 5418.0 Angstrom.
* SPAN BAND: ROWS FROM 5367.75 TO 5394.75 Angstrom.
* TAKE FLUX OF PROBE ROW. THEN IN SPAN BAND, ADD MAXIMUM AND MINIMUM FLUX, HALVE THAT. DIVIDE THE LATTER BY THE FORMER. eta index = 1.00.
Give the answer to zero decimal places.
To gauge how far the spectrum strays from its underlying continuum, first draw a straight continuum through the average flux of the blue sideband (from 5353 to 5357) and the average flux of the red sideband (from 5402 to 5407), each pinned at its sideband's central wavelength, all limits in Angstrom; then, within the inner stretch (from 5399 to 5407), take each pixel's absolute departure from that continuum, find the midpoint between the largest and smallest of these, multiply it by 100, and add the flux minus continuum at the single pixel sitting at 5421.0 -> 37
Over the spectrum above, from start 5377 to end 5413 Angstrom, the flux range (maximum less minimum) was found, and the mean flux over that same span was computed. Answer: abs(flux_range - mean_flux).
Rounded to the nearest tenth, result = 16.2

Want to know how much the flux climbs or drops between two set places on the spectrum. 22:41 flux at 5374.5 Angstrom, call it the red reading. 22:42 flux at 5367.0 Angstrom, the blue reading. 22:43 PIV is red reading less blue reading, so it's -0.2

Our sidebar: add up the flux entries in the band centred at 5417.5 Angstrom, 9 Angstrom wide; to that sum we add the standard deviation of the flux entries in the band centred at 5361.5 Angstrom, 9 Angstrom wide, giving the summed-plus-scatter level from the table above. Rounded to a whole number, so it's 126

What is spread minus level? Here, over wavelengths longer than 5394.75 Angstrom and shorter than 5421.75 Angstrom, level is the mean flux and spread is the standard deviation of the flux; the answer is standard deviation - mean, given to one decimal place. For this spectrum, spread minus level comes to -19.3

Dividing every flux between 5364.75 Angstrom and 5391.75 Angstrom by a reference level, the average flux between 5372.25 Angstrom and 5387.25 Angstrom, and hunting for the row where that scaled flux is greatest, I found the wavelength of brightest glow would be 5377.5 Angstrom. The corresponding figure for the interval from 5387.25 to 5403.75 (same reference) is 5392.5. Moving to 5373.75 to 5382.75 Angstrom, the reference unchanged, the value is 5377.5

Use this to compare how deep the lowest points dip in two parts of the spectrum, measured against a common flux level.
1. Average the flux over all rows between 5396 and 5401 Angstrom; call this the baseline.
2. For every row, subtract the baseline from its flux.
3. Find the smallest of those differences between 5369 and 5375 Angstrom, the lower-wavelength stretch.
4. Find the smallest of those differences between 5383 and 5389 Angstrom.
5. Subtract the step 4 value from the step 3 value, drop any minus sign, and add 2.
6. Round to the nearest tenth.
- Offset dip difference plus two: 3.6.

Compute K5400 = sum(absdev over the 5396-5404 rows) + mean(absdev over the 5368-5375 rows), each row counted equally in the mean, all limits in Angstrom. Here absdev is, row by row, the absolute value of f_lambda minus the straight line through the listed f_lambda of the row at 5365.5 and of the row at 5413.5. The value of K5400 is 6.6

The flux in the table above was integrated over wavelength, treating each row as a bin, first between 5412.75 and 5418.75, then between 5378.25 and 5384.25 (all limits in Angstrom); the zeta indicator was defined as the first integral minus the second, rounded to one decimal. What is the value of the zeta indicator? -7.4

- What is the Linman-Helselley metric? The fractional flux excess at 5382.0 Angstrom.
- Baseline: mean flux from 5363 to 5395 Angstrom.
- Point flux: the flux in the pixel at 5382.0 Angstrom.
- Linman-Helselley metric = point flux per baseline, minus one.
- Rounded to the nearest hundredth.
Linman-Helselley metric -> 0.01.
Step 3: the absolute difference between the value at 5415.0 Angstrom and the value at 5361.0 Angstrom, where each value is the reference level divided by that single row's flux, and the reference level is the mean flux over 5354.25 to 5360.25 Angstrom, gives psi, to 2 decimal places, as 0.12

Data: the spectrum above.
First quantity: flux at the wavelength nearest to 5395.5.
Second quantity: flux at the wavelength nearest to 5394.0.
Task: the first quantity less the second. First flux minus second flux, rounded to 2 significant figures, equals -1.1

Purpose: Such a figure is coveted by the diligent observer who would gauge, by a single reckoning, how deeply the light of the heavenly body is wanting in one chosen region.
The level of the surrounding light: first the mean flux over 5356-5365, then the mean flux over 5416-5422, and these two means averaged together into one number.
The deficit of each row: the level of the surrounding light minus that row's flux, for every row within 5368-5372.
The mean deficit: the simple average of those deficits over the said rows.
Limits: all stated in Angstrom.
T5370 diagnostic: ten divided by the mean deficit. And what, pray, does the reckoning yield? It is 7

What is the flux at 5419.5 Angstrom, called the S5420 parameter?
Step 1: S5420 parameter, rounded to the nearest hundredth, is 21.29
